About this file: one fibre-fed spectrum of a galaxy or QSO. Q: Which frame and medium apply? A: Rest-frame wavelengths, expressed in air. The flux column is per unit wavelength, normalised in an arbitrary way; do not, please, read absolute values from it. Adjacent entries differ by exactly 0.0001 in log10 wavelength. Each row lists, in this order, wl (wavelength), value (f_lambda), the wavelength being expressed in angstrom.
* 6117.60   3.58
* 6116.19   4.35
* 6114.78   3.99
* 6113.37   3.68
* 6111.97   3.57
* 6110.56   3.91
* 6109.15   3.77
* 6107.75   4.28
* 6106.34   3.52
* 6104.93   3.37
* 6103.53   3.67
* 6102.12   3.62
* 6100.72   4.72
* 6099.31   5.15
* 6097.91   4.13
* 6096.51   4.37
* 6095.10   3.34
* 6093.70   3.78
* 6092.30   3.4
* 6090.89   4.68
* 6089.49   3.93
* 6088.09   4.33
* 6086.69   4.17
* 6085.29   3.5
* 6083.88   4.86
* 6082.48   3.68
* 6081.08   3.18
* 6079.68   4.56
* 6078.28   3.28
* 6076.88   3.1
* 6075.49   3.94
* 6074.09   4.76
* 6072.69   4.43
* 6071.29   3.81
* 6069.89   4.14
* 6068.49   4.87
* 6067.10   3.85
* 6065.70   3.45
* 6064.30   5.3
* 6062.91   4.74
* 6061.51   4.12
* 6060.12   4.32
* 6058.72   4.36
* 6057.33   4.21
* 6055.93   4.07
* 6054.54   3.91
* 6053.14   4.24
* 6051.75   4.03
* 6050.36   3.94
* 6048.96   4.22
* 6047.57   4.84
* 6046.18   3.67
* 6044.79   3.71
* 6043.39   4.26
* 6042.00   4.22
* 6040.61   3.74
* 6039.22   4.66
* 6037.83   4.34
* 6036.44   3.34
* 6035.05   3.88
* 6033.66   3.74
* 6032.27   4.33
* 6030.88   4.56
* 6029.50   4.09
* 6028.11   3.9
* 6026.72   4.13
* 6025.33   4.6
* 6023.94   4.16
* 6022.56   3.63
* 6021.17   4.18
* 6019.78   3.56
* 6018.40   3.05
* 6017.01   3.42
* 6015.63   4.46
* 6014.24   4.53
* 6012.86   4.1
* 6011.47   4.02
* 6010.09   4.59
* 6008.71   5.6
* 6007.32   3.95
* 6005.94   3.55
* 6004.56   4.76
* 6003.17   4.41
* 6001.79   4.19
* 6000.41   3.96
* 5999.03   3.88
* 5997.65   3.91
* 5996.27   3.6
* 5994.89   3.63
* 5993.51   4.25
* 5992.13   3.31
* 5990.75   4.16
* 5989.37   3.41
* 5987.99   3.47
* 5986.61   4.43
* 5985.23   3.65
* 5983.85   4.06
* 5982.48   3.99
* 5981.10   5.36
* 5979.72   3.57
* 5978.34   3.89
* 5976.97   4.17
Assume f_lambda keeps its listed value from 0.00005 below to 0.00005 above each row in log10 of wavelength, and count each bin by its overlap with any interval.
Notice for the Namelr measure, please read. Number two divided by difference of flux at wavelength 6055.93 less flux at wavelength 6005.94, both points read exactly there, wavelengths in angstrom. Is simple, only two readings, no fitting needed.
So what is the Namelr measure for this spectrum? 4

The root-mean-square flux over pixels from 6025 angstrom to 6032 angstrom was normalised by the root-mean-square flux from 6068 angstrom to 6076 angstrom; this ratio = 0.98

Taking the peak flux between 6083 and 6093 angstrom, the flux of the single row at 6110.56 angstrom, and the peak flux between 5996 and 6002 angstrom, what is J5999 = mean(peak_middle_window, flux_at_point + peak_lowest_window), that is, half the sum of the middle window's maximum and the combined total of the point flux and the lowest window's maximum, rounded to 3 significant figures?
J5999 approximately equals 6.48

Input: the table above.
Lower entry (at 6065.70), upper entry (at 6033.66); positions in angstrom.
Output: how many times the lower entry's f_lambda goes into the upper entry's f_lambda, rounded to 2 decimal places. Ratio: 1.08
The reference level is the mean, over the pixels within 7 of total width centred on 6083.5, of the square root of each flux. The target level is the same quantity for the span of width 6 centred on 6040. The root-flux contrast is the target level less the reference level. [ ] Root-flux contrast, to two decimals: 0.09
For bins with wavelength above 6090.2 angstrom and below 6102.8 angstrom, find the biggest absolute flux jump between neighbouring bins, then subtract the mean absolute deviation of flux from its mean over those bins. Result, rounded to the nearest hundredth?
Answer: 0.75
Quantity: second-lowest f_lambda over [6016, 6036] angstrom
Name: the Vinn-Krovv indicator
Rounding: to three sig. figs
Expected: 3.42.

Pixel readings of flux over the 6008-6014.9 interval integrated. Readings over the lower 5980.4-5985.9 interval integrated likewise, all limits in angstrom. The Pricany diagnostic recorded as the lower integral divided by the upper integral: 0.74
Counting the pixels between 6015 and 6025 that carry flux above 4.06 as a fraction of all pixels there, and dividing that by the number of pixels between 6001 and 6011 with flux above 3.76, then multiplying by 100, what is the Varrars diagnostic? 7.1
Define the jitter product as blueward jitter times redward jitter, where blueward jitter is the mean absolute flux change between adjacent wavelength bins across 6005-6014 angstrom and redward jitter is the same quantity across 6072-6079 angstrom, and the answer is 0.4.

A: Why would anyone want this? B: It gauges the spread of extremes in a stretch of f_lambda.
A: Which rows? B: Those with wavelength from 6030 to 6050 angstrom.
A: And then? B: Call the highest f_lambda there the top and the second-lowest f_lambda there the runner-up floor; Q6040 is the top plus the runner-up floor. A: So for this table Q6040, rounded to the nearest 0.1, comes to 8.5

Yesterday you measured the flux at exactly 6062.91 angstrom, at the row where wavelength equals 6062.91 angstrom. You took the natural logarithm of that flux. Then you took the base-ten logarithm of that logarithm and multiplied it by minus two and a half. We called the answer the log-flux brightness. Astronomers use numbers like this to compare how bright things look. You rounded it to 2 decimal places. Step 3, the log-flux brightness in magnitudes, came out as -0.48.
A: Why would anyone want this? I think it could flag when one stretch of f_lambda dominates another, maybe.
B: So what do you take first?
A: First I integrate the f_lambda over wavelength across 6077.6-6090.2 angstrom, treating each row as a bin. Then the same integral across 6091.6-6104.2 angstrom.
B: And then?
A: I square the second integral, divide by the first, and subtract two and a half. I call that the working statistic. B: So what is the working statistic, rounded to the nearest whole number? 49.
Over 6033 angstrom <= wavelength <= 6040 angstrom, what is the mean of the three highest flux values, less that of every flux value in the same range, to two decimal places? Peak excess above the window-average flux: 0.30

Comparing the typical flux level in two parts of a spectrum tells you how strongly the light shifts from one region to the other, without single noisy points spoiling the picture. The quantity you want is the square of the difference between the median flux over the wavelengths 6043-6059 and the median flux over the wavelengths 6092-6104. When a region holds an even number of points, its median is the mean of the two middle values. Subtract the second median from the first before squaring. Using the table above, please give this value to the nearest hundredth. 0.13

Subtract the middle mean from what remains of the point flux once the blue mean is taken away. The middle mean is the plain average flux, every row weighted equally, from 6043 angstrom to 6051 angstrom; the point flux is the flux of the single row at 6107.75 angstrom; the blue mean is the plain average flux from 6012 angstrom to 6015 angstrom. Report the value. -4.1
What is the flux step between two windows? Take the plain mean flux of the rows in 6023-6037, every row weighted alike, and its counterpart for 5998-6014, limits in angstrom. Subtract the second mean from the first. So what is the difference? -0.20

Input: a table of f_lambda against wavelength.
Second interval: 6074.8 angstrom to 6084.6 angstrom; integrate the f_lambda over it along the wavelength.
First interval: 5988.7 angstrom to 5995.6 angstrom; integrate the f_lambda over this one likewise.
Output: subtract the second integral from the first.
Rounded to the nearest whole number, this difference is -11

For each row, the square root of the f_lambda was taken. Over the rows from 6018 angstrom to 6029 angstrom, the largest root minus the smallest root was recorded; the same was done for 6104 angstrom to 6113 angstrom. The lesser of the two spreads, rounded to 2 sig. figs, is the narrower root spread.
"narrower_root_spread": 0.23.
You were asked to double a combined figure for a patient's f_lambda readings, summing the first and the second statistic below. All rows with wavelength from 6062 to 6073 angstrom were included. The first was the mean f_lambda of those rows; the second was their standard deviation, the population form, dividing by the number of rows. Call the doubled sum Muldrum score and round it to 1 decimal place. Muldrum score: 9.8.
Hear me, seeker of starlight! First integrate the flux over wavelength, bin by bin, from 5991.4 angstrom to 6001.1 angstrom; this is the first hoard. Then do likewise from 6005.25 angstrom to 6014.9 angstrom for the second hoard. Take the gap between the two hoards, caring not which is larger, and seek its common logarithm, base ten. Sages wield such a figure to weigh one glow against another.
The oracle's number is 0.7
